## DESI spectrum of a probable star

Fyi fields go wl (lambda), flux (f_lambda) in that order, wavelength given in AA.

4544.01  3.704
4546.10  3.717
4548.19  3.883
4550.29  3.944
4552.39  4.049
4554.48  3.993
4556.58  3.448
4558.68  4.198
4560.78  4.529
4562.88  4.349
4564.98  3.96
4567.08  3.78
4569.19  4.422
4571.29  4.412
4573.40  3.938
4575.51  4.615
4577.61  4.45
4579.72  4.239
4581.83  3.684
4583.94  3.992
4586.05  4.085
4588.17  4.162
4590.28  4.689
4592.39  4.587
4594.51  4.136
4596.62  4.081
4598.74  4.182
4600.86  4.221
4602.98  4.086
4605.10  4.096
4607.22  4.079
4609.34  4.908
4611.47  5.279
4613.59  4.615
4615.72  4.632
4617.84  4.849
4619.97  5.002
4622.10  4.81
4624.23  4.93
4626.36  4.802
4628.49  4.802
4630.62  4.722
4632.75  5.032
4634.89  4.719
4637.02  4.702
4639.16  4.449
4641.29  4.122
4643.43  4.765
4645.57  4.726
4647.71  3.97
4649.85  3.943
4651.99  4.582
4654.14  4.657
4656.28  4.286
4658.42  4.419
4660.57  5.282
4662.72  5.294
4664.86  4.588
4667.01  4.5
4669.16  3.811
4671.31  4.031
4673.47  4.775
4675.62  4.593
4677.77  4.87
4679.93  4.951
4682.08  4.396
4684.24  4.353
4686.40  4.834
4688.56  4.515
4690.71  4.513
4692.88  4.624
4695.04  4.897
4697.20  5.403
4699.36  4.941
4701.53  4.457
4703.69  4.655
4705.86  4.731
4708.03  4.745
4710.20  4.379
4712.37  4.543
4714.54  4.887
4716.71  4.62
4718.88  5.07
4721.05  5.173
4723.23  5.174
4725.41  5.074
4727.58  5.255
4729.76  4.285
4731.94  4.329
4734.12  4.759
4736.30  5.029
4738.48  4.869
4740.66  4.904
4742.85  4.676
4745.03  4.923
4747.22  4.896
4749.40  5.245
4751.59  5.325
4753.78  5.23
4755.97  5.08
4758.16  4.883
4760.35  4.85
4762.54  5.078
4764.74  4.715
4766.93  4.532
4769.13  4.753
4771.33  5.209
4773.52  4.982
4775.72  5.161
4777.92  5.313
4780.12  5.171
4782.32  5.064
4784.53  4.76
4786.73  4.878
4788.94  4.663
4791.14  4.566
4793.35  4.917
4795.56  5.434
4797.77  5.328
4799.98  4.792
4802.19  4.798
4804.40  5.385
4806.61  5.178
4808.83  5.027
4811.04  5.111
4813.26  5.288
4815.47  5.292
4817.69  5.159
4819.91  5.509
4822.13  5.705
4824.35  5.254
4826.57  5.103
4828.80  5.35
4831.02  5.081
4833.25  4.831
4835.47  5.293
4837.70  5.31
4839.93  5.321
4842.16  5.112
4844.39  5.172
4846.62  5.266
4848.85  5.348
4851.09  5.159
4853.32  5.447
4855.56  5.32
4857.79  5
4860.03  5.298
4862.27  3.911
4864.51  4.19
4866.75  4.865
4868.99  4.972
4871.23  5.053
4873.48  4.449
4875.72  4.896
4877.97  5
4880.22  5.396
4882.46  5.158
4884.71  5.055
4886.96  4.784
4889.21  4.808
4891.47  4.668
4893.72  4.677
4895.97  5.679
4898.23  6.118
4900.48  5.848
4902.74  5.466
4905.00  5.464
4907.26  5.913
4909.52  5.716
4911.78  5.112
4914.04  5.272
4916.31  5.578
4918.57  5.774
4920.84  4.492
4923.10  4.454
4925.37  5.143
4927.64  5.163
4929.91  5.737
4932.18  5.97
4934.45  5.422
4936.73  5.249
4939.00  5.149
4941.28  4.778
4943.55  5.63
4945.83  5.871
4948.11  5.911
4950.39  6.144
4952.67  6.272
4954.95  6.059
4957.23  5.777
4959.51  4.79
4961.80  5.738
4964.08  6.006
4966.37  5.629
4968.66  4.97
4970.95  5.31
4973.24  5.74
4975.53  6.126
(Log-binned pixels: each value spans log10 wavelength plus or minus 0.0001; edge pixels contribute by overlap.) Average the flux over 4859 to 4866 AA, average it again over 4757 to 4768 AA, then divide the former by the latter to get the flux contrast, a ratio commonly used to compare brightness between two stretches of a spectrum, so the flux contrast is 0.93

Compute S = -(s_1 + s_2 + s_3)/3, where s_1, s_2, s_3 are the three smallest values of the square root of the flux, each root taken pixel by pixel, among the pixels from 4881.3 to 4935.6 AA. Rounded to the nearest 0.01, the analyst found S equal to -2.13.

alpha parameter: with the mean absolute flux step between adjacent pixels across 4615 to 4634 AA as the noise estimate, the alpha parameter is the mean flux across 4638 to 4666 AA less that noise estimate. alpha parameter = 4.4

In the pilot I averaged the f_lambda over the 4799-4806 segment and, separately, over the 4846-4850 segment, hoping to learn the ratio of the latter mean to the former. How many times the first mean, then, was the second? 1.06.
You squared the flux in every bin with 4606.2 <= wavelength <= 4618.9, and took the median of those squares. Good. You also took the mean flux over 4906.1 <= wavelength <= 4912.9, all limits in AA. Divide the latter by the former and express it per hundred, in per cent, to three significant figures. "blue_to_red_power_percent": 24.8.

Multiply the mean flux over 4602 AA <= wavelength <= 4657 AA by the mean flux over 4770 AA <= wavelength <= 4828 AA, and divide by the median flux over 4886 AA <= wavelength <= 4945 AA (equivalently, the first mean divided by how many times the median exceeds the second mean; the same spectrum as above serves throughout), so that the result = 4.40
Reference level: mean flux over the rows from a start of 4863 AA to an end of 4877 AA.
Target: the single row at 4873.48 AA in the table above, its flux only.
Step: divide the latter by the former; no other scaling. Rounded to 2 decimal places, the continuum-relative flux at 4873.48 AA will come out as 0.94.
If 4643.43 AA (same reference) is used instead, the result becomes 1.01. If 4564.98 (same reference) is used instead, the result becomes 0.84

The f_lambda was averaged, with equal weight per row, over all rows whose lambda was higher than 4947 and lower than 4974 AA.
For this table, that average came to 5.7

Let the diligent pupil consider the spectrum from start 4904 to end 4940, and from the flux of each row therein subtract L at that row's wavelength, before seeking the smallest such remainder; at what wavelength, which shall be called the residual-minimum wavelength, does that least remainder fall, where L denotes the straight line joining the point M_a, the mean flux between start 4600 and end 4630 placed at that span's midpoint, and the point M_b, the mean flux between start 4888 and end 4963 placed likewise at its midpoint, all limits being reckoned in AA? 4923.10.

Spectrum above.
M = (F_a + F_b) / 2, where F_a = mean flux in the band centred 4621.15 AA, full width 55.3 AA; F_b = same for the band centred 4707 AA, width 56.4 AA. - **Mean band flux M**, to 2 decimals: 4.66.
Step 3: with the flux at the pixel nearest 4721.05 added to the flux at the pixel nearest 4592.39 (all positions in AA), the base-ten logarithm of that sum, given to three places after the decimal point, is 0.989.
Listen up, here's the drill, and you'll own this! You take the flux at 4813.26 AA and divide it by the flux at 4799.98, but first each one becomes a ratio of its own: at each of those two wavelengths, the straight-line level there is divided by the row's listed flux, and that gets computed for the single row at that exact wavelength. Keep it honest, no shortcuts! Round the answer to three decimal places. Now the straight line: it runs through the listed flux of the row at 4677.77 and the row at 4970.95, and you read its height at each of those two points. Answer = 0.910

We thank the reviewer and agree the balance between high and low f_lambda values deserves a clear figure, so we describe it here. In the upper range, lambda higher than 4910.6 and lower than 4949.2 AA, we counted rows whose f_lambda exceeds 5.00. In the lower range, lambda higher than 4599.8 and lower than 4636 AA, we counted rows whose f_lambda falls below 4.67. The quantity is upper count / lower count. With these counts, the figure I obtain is 2.3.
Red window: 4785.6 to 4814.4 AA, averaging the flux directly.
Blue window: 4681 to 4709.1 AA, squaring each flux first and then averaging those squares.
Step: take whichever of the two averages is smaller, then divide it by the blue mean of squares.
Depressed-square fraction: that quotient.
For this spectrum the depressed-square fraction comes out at 0.227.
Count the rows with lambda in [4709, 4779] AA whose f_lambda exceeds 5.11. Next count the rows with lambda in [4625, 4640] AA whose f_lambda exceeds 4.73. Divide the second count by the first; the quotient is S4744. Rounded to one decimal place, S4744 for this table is 0.3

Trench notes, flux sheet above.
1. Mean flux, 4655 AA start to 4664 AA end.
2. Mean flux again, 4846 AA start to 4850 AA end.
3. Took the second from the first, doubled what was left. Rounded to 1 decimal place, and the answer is -1.0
